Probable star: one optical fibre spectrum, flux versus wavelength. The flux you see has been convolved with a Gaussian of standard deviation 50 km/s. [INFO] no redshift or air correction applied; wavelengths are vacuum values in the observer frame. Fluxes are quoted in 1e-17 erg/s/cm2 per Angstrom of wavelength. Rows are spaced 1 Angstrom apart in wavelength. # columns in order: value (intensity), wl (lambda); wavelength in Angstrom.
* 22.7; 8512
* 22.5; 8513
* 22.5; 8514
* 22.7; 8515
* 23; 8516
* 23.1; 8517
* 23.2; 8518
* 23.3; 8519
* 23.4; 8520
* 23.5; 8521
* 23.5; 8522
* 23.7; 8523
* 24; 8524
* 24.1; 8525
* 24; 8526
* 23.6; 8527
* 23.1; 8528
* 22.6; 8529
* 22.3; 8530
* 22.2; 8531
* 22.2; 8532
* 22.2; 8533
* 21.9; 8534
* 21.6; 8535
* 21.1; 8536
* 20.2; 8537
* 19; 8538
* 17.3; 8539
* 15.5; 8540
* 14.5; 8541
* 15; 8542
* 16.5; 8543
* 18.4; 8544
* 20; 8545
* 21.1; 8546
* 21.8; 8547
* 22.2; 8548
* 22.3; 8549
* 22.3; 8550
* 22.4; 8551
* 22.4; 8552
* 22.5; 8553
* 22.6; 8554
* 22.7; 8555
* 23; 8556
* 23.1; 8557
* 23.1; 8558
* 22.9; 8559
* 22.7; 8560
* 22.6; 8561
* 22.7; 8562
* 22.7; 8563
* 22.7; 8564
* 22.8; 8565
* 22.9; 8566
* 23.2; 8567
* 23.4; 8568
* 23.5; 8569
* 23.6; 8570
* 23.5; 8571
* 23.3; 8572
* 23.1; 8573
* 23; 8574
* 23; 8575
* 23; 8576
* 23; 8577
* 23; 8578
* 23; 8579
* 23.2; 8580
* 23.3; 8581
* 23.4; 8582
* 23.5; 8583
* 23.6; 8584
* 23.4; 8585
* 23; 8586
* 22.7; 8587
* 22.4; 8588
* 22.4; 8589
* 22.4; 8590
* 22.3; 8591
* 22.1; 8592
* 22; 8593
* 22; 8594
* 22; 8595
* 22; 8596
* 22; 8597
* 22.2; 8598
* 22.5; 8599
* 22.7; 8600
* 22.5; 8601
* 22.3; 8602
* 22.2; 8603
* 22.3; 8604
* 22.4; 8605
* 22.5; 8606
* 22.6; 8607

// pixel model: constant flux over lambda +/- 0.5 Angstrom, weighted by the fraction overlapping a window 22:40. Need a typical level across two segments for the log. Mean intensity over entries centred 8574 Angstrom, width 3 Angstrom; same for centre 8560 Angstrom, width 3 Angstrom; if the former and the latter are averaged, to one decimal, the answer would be 22.9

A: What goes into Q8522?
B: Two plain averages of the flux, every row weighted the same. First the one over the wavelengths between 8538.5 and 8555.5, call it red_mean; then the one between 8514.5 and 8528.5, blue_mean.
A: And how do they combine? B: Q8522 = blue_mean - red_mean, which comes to 3.5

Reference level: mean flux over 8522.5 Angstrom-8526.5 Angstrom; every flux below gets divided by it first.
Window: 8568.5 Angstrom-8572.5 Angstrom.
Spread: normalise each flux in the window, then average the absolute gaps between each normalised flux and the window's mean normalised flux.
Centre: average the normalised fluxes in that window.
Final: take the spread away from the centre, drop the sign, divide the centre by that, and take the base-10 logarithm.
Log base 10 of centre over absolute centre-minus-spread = 0.0016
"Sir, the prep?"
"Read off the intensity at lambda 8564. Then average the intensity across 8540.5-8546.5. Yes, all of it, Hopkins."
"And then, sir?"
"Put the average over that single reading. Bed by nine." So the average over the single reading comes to 0.77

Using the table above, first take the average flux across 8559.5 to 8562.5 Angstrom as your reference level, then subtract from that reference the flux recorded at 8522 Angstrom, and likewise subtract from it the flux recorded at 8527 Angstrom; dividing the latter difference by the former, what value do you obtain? 1.1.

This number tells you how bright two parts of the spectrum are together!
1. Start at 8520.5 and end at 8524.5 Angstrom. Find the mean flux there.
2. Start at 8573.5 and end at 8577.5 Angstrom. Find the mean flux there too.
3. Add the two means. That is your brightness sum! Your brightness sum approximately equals 46.7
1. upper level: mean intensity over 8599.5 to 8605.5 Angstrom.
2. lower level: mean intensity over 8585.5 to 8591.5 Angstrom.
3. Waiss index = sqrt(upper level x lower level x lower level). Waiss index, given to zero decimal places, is 107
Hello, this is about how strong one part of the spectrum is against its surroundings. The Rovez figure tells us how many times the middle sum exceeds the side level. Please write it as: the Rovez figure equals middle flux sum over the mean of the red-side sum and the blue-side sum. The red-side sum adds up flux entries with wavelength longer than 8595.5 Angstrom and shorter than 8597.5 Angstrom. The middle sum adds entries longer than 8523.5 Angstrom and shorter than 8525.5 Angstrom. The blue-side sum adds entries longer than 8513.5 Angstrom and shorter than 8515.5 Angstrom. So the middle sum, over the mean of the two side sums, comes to 1.08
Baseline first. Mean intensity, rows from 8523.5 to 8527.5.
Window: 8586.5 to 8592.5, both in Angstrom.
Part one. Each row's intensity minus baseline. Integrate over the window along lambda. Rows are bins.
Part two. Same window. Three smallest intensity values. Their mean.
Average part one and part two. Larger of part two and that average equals 22.3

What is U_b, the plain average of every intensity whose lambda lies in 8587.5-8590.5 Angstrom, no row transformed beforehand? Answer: 22.4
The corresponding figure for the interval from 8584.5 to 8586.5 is 23.2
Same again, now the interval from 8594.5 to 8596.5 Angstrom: 22.0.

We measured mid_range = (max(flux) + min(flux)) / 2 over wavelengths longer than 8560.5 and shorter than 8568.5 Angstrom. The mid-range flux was 23.0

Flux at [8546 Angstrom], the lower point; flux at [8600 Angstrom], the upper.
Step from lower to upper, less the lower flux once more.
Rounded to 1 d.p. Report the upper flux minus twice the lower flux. -19.5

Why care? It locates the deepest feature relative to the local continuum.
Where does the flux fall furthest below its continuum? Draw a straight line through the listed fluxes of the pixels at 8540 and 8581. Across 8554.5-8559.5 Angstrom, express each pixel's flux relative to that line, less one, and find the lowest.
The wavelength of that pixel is 8559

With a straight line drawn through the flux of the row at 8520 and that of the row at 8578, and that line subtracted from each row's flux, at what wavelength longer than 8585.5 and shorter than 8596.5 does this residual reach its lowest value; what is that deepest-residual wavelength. 8593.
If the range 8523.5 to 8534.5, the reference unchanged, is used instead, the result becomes 8534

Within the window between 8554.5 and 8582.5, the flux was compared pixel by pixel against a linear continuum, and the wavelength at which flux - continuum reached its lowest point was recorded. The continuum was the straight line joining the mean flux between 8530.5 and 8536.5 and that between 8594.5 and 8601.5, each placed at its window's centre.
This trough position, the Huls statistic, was 8561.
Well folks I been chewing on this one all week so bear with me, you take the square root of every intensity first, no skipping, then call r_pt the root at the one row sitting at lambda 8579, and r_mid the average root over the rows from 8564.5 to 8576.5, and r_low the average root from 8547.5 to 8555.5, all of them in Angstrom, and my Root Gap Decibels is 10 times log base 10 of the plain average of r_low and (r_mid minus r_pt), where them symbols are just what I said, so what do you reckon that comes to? 3.8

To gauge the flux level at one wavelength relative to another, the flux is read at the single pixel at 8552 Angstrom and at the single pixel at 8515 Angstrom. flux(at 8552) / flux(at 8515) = 0.99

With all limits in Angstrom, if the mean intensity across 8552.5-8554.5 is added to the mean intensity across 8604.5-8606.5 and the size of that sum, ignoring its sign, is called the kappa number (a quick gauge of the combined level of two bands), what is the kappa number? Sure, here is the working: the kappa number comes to 45.0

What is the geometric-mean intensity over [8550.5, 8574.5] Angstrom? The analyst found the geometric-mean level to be 22.9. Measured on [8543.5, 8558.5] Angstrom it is 22.0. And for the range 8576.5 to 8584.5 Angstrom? 23.2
